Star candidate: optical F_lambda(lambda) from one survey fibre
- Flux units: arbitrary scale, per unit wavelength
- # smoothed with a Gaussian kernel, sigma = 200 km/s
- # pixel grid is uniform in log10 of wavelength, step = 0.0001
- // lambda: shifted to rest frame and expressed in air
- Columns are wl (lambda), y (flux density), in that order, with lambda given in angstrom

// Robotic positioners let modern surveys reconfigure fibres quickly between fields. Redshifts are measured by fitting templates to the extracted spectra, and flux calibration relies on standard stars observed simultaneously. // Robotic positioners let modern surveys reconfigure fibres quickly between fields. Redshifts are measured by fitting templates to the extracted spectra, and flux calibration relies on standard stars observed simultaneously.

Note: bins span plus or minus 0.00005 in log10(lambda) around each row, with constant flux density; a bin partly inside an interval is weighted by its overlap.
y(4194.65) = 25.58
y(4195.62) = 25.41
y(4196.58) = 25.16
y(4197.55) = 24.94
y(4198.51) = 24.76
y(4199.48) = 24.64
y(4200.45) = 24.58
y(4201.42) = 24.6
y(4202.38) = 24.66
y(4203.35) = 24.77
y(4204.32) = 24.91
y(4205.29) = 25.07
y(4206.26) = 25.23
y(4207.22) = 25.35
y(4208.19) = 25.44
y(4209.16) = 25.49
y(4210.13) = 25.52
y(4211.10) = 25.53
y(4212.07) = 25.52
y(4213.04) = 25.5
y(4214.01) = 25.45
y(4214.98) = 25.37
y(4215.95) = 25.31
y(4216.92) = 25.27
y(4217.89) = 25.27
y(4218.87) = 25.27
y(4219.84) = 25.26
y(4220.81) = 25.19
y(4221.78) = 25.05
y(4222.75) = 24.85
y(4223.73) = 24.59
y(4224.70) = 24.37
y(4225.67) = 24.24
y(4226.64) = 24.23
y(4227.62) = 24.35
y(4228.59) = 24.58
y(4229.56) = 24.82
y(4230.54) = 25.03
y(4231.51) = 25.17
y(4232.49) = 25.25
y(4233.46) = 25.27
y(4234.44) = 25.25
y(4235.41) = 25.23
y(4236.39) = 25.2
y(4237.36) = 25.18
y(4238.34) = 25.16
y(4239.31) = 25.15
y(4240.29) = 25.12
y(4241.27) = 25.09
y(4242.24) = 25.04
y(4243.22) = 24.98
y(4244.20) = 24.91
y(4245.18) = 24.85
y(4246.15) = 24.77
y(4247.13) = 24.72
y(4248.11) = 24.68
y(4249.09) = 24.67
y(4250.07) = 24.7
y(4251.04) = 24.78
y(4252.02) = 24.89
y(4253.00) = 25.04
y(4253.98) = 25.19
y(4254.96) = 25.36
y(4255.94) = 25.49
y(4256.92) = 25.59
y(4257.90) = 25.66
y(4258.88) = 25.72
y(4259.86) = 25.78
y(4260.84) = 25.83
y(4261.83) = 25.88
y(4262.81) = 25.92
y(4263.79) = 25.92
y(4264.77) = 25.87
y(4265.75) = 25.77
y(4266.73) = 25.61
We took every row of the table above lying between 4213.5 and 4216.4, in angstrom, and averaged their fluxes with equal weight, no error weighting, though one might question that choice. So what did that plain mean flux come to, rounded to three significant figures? 25.4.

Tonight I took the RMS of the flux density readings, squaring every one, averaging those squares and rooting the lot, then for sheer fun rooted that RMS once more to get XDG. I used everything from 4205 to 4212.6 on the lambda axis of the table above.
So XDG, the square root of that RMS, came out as 5.04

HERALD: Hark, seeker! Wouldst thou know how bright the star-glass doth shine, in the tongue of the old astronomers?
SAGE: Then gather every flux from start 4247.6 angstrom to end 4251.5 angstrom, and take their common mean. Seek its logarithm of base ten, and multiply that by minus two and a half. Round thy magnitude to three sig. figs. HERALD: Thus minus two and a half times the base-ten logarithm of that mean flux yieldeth -3.48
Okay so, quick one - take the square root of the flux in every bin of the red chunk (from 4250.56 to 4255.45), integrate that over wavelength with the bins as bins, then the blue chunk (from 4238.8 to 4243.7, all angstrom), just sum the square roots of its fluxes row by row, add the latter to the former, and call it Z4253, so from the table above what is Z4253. 49.5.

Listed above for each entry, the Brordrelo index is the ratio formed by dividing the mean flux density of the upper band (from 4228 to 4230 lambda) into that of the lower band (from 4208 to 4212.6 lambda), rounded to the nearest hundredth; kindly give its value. 1.03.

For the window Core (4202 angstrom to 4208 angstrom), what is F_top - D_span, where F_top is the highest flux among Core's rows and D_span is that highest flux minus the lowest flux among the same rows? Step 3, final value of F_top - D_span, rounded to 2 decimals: 24.66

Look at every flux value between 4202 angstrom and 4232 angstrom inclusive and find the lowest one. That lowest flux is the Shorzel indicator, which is 24.23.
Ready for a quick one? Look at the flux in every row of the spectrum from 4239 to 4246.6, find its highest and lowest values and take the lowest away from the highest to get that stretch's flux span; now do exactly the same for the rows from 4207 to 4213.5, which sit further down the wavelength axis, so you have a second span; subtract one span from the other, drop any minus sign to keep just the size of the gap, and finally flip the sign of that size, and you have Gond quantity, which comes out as -0.2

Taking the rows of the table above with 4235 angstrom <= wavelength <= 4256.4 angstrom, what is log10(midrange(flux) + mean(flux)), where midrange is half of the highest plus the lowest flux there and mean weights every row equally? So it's 1.700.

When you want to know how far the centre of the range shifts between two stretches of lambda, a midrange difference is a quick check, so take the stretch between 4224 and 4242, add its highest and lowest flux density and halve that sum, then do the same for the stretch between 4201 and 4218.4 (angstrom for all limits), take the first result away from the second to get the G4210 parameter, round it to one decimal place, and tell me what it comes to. 0.3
